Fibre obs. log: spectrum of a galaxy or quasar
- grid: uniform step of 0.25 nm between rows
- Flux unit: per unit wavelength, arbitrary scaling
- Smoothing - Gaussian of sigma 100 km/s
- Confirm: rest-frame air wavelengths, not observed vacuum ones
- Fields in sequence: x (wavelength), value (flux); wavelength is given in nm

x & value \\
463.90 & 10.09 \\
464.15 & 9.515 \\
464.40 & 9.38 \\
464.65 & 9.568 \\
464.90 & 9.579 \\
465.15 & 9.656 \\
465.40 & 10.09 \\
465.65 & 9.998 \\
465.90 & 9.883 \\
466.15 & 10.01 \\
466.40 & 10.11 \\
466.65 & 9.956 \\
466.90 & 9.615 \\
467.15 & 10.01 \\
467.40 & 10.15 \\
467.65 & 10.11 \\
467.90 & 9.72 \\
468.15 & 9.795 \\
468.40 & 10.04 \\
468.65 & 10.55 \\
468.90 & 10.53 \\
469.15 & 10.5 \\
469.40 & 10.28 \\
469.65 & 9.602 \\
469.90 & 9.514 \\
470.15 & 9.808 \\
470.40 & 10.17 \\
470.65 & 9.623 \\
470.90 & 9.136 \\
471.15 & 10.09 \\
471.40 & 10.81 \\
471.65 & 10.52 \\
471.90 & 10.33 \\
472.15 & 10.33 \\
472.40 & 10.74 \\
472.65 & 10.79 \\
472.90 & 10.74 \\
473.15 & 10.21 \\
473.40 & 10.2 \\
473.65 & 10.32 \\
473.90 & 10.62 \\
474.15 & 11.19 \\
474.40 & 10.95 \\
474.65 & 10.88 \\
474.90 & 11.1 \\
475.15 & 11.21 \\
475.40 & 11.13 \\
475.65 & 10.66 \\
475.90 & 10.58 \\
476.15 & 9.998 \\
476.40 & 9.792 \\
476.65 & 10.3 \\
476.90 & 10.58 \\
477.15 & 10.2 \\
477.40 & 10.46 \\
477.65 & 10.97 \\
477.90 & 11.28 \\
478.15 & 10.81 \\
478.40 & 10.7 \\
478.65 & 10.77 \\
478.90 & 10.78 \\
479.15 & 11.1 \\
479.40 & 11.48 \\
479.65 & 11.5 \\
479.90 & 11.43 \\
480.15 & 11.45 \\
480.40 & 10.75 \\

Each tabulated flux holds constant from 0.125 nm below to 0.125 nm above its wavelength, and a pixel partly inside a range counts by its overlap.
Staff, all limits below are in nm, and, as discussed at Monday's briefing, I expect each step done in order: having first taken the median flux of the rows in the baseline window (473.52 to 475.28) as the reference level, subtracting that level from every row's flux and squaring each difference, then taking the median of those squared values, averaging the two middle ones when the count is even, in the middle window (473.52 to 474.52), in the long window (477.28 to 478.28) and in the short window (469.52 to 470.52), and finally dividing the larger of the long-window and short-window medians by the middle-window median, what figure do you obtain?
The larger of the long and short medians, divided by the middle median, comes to 18.7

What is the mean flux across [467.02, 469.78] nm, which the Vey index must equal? 10.1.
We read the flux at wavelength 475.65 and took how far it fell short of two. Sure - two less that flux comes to -8.66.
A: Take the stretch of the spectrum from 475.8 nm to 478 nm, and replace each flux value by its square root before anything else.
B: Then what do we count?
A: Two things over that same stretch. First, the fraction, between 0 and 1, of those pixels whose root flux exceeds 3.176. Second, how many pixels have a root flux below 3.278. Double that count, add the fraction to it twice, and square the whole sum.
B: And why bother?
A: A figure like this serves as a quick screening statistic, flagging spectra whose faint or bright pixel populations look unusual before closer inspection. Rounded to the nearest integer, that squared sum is 242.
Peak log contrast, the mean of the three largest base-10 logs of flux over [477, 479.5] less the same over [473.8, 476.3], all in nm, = 0.004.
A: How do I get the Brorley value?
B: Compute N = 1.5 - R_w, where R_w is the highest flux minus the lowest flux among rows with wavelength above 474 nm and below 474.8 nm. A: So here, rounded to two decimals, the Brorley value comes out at 1.19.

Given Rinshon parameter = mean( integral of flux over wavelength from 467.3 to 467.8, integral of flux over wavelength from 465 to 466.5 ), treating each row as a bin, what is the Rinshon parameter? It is 10.0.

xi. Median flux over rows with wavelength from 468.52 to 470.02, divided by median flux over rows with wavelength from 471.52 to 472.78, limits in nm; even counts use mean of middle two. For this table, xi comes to 0.99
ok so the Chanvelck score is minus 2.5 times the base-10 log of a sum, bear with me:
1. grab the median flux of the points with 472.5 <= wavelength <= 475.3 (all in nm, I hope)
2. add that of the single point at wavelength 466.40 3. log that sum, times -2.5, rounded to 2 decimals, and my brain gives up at -3.30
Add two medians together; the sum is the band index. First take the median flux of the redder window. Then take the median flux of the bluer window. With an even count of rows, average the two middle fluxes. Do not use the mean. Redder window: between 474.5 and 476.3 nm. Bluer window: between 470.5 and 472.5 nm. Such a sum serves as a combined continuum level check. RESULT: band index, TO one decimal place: 21.2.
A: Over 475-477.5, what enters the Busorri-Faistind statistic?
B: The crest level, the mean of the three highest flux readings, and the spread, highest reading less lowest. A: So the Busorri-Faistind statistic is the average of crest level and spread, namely 6.21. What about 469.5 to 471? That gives 5.45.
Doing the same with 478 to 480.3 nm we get 6.14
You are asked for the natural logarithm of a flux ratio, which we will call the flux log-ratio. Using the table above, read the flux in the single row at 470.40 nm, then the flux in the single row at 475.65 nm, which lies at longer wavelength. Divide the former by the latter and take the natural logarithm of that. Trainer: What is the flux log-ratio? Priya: -0.05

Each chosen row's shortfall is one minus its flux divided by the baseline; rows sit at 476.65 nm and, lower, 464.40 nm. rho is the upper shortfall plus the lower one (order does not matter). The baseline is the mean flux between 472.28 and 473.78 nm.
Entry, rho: 0.13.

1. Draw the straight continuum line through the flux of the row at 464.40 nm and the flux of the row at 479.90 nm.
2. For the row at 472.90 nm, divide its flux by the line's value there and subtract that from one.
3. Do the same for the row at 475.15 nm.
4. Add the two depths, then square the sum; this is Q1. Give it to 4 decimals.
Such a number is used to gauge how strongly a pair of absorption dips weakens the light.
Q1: 0.0036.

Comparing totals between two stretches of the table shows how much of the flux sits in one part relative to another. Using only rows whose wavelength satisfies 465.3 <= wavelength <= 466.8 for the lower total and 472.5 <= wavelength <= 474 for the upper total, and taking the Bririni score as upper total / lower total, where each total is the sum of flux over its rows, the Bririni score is 1.05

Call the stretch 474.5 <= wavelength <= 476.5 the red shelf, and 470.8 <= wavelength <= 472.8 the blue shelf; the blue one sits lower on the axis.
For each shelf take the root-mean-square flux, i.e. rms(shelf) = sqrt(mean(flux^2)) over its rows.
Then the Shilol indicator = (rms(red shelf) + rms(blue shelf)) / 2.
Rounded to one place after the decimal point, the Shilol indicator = 10.5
